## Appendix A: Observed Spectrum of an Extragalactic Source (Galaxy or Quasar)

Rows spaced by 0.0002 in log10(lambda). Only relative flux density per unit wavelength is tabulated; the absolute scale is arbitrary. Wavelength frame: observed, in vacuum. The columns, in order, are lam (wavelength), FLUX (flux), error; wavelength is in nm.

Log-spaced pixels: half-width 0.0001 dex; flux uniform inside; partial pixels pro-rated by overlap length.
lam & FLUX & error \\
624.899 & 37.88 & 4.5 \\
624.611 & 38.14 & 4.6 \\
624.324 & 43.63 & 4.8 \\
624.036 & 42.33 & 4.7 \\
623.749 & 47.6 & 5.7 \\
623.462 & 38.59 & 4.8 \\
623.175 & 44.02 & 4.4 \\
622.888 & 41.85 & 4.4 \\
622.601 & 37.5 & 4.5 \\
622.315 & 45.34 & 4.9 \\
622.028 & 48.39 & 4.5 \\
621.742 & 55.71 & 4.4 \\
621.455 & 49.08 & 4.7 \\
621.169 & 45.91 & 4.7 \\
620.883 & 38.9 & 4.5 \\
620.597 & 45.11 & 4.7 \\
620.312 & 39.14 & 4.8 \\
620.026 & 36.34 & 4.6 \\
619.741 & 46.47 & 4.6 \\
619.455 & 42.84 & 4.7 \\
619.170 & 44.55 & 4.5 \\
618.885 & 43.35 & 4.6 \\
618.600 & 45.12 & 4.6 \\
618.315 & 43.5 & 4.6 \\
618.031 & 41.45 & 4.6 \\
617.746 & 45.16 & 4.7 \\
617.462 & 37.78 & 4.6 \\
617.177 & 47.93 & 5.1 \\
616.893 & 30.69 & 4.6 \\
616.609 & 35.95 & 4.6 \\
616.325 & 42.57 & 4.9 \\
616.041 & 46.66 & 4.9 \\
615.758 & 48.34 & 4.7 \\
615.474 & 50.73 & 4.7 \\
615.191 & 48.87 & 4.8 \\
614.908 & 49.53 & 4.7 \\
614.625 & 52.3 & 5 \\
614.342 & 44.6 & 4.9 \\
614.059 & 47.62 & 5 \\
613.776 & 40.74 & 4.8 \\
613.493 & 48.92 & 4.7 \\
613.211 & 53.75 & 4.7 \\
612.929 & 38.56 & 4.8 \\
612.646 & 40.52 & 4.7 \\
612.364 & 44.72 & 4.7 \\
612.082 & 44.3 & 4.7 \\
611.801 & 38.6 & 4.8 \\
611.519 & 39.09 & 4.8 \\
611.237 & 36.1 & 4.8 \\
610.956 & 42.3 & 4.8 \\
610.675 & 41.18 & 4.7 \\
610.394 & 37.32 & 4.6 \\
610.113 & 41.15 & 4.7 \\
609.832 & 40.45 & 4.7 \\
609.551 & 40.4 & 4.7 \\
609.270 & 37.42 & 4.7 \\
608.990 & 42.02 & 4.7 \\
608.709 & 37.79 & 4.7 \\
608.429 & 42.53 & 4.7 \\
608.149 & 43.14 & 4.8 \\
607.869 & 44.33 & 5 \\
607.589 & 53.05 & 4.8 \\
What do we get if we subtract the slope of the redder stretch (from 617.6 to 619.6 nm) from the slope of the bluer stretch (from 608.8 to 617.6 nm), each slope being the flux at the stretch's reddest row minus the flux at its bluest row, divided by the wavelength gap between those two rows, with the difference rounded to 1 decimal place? 0.9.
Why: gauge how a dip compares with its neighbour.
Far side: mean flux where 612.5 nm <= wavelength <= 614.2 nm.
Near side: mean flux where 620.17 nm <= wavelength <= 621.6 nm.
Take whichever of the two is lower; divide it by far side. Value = 0.97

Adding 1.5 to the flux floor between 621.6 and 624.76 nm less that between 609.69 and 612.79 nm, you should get 2.9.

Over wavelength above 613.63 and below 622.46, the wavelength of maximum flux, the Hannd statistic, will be 621.742 nm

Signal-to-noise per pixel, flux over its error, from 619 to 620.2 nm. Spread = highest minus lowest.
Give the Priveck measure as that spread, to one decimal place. 2.2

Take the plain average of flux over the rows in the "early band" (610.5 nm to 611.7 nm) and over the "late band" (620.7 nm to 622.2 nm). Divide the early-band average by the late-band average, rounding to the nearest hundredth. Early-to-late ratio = 0.83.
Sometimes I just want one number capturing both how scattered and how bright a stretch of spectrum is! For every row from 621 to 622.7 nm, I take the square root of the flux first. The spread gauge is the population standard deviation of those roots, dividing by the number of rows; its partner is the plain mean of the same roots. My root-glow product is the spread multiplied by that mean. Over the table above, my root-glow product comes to 2.7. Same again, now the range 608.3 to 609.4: 1.2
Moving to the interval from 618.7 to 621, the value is 1.7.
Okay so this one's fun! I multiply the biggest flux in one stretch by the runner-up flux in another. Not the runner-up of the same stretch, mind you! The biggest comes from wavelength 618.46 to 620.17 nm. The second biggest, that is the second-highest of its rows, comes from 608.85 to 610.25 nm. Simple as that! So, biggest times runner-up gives 1912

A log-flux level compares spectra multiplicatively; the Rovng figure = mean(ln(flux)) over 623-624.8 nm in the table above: 3.74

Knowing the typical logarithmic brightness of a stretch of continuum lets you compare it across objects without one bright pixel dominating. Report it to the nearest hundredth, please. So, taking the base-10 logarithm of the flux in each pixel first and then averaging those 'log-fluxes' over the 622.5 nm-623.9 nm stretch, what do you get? 1.62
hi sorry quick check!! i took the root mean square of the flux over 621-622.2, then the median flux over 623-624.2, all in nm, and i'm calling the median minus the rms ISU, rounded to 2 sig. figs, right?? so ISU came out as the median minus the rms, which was -6.7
